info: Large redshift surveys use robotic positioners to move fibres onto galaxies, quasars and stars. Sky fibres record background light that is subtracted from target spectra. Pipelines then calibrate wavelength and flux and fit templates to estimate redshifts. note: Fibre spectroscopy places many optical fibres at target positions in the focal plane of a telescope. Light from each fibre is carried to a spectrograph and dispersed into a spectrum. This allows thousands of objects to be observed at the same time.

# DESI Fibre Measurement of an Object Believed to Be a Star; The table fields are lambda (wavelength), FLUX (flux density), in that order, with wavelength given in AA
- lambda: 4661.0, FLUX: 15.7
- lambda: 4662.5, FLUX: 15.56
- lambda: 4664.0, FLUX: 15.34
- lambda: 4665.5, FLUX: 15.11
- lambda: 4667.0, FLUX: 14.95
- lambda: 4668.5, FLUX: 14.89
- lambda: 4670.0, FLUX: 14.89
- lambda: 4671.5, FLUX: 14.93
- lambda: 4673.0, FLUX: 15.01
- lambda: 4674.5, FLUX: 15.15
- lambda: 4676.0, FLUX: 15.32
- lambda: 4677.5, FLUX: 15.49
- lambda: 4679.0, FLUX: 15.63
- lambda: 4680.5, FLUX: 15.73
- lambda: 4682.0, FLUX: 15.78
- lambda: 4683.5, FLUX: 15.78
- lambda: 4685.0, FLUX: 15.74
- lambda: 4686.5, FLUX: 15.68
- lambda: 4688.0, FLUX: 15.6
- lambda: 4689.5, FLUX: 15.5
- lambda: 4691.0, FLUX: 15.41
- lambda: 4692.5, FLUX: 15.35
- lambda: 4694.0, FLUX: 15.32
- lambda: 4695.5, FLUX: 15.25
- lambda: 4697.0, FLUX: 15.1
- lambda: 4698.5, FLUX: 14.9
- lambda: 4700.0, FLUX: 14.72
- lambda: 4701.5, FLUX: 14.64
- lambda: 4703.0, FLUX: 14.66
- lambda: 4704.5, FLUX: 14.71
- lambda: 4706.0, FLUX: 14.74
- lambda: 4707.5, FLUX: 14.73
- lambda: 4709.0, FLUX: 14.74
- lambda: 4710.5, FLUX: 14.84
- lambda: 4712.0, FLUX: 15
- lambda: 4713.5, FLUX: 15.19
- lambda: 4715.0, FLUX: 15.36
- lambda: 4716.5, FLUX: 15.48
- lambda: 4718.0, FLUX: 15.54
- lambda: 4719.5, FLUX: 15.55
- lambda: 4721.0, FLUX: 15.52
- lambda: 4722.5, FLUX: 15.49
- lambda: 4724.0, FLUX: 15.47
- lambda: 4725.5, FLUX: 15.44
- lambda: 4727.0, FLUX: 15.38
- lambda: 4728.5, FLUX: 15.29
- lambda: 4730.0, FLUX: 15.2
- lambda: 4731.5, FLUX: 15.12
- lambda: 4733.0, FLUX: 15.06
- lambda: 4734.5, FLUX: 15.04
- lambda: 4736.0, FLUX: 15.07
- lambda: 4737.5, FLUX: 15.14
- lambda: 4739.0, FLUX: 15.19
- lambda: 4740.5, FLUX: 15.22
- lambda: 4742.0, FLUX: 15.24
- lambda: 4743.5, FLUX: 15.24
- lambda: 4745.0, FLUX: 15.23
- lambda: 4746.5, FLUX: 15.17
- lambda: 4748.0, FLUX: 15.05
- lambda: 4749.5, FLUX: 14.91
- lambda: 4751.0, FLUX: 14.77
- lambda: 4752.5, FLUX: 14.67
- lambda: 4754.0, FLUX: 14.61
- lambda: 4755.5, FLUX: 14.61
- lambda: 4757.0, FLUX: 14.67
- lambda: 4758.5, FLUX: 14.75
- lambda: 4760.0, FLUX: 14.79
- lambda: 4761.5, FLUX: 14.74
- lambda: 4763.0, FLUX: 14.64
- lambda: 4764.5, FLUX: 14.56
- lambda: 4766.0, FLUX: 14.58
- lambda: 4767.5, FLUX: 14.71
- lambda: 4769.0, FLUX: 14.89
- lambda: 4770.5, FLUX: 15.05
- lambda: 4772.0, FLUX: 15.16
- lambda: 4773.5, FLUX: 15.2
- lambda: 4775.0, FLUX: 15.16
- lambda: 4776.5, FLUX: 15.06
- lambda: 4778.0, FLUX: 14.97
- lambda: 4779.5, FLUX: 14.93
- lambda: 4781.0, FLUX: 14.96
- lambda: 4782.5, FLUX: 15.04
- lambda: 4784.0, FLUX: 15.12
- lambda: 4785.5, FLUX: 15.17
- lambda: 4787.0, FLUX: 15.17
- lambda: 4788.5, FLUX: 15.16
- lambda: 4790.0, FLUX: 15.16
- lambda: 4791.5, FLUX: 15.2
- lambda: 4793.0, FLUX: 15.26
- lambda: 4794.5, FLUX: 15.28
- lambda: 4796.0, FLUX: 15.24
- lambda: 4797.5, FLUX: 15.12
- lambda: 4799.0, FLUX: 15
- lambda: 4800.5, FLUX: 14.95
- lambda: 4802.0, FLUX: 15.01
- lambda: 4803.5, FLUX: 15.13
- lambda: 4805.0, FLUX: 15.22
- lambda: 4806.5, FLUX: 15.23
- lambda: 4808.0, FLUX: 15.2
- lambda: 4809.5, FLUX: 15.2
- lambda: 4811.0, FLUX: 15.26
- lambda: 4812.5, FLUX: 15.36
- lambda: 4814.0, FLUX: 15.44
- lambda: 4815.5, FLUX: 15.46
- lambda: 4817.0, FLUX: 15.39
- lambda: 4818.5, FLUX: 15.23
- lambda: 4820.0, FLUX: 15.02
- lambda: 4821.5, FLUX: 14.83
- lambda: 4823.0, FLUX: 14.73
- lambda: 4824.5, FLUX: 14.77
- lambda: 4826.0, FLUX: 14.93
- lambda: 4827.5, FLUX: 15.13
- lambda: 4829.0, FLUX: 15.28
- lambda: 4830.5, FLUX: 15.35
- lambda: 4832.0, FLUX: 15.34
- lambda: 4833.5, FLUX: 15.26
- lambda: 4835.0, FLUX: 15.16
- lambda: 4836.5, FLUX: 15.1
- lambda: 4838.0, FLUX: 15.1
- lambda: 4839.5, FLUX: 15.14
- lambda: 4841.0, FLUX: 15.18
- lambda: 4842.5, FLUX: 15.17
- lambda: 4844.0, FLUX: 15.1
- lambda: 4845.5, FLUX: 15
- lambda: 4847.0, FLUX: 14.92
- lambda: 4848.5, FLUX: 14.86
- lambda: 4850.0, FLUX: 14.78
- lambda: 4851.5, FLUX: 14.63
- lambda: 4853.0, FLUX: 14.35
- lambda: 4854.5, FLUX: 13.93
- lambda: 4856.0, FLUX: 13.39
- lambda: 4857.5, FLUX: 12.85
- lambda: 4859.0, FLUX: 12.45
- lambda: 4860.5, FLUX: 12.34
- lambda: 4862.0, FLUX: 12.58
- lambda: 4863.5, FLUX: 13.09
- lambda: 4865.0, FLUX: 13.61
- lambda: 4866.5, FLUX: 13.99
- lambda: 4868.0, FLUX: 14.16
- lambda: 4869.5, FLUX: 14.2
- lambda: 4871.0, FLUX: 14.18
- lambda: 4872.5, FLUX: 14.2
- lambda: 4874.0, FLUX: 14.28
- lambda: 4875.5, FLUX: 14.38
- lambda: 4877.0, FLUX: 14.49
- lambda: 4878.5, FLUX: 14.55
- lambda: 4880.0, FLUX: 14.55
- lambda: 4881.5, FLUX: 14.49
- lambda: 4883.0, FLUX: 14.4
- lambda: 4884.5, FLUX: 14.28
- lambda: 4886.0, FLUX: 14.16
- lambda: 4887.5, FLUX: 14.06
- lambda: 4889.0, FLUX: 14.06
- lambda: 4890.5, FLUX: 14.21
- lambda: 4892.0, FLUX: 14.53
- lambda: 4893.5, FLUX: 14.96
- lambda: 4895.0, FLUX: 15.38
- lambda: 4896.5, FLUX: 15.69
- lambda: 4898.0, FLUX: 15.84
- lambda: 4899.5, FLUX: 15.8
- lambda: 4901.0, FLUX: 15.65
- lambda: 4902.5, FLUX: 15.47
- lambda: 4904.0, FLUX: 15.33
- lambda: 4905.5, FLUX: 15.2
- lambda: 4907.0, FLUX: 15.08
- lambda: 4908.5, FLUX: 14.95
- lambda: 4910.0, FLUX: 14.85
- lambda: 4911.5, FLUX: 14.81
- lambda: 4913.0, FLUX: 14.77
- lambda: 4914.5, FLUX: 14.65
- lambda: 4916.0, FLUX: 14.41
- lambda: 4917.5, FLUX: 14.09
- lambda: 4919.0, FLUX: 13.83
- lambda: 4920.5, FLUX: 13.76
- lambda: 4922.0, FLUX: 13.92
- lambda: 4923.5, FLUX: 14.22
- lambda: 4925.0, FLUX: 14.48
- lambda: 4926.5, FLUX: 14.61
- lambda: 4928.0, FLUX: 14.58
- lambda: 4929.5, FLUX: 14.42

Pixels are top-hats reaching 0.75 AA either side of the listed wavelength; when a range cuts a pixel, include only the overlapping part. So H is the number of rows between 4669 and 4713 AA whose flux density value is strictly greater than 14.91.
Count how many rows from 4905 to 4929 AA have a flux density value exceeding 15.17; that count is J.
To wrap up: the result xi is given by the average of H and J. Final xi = 10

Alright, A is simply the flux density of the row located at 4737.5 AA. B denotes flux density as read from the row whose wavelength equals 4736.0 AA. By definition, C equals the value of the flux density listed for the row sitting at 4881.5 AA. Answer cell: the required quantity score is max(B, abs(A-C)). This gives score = 15.1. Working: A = 15.14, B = 15.07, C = 14.49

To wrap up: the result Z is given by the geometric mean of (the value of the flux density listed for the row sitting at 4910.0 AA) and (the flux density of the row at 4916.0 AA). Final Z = 14.6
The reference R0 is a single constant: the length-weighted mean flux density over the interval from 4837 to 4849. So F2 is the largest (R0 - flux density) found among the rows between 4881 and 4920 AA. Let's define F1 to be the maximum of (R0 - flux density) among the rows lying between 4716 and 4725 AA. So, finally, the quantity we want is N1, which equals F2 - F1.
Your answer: 1.6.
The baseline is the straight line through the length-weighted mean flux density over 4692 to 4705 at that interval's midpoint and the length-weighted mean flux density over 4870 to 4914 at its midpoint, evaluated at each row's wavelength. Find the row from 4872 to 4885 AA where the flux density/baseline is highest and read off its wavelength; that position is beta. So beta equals 4880.0 AA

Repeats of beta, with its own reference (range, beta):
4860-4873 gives 4872.5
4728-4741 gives 4728.5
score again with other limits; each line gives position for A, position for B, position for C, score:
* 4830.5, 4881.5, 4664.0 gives 14.5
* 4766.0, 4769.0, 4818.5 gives 14.9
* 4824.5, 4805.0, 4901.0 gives 15.2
